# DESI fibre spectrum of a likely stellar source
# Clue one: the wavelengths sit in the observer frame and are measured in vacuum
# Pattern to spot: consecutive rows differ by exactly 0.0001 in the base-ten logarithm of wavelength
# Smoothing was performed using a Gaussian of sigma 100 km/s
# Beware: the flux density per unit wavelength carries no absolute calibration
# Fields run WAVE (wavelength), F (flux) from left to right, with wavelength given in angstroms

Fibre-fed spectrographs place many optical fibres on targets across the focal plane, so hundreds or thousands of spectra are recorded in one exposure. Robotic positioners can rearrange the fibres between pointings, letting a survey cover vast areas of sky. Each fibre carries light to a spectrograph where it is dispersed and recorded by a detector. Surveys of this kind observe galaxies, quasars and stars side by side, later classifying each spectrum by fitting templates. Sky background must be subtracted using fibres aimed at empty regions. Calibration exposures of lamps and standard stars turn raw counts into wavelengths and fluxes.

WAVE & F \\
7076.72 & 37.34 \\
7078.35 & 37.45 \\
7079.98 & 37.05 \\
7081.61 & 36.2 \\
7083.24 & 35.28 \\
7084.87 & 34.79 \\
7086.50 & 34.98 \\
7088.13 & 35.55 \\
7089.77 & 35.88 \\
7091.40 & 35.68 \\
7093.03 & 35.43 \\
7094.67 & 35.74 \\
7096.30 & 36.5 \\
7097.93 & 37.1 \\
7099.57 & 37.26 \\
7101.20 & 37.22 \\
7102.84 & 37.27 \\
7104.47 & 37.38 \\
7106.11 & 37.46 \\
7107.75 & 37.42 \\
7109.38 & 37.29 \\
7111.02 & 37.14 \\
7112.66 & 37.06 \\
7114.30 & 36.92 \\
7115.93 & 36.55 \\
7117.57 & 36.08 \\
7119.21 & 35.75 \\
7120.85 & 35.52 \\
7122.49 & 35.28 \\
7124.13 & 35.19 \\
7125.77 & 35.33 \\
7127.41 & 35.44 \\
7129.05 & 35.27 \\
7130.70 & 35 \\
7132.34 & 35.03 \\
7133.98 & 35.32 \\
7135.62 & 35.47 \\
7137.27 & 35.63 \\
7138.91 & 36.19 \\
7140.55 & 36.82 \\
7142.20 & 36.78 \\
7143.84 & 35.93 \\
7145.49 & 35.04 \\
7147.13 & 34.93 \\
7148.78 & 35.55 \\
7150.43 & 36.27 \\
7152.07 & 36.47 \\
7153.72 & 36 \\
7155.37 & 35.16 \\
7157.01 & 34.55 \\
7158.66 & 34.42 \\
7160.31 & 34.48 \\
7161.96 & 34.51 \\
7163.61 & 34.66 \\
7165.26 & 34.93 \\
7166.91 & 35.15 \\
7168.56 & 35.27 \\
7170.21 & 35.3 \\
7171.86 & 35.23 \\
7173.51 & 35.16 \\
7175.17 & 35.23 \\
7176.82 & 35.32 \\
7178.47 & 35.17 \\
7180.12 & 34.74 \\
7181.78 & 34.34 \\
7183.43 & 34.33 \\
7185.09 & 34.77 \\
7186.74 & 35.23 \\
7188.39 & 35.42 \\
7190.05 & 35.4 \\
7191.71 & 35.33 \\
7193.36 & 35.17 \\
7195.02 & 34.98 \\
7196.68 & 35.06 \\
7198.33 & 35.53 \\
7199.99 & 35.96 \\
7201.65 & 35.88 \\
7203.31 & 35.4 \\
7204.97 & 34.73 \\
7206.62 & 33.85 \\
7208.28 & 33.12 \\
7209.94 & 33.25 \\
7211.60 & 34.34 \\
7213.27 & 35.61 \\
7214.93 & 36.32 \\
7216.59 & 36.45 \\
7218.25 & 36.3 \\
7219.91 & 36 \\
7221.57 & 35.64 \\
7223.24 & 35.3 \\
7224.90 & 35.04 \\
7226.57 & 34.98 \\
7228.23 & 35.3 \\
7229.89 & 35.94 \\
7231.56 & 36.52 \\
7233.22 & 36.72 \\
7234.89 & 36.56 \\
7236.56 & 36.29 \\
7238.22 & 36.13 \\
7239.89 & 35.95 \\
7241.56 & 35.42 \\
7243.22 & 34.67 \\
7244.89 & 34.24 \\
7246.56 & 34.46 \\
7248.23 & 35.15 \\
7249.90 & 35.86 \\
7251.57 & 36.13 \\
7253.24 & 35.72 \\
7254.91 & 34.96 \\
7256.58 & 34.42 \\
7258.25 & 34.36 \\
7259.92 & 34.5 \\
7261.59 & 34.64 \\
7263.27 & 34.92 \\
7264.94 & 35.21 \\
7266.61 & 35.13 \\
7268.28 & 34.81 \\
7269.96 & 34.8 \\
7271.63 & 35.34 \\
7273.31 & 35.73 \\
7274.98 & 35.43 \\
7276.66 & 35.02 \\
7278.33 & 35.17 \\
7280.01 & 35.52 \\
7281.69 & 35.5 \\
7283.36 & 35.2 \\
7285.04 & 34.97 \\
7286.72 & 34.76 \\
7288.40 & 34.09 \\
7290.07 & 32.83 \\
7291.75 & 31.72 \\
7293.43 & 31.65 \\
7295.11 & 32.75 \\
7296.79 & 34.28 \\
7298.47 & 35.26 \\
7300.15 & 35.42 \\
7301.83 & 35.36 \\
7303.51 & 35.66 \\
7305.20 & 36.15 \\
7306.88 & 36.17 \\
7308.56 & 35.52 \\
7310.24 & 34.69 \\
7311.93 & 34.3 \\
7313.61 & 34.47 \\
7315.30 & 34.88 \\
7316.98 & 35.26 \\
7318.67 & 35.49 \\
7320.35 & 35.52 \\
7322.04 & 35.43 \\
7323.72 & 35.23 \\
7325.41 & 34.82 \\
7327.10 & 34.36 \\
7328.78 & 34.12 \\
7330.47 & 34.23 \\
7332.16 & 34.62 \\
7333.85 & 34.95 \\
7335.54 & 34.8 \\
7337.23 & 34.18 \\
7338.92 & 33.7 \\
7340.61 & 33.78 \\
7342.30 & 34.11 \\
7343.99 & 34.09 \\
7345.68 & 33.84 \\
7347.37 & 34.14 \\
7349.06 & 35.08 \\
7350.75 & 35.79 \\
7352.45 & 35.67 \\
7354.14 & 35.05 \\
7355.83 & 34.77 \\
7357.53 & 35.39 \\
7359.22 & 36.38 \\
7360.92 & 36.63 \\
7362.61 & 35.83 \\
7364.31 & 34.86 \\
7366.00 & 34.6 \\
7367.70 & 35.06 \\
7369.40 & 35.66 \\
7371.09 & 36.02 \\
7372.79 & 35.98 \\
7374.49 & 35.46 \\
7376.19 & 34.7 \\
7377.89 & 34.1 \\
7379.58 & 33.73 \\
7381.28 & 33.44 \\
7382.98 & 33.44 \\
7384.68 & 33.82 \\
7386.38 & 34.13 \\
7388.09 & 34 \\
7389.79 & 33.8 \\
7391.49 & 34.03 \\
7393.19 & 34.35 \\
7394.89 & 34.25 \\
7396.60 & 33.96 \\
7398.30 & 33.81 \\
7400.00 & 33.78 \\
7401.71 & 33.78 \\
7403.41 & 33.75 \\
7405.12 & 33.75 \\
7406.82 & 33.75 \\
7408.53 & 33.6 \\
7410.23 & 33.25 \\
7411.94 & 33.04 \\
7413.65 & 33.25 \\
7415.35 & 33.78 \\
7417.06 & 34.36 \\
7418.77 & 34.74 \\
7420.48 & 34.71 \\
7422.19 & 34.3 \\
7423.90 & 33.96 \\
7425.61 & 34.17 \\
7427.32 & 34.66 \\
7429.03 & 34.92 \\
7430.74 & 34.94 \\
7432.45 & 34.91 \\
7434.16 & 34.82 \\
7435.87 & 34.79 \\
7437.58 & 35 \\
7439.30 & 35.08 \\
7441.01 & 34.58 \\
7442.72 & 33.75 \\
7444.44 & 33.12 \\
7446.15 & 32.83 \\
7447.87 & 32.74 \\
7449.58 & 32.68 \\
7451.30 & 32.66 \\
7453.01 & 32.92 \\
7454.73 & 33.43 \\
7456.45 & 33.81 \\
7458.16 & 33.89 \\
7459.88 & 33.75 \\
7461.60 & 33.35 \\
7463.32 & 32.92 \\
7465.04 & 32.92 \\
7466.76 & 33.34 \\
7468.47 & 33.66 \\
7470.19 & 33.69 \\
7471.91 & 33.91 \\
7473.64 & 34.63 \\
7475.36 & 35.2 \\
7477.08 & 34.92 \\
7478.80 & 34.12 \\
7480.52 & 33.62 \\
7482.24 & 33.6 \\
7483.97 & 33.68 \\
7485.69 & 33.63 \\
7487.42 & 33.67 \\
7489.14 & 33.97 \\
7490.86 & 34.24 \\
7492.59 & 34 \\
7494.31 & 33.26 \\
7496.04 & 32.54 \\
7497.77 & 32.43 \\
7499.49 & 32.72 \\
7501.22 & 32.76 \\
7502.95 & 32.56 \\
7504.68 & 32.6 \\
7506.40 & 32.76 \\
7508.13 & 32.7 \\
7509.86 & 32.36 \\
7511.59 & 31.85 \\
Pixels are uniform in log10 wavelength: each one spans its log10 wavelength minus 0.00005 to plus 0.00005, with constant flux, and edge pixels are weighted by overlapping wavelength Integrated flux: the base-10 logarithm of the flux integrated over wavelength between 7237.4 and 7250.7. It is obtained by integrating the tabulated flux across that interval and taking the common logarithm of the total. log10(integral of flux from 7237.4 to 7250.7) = 2.67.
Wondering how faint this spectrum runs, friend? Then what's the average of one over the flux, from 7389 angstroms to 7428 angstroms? 0.0295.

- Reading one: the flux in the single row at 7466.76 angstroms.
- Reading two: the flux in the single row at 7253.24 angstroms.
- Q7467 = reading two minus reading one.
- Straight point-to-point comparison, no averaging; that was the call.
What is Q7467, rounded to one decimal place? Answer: 2.4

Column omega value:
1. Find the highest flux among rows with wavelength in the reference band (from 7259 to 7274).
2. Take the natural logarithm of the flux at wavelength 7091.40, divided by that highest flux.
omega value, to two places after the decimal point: 0.00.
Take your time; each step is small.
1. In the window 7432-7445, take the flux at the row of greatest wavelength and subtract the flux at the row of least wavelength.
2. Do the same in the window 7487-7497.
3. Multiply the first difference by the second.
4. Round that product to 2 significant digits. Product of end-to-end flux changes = 2.0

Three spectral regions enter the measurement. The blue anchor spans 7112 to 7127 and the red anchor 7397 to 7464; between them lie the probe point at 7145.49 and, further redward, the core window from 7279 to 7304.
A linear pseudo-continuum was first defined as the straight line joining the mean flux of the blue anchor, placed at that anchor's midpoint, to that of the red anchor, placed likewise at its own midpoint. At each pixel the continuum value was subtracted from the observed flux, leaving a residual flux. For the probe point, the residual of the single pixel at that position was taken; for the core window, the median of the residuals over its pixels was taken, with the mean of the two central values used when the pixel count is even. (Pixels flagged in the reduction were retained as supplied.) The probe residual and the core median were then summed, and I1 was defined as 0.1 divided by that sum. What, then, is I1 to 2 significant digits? -0.16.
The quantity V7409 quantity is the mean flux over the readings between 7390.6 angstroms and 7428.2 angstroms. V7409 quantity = 34.0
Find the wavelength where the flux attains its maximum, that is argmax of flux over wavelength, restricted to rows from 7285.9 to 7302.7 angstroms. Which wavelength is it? 7300.15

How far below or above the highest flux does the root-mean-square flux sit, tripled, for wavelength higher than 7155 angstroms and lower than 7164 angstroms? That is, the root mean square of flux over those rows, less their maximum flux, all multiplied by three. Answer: -1.6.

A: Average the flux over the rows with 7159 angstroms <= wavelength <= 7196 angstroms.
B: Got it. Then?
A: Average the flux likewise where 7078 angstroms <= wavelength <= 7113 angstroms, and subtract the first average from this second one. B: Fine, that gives 1.5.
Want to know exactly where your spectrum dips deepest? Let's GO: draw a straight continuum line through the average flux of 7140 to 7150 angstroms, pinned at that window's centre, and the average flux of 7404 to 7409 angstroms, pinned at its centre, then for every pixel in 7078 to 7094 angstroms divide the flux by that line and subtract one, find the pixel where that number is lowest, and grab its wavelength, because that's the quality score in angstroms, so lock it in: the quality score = 7084.87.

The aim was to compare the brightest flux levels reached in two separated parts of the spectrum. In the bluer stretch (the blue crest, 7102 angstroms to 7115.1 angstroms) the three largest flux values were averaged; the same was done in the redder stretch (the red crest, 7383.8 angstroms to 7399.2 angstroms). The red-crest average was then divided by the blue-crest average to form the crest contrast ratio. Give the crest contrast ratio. 0.92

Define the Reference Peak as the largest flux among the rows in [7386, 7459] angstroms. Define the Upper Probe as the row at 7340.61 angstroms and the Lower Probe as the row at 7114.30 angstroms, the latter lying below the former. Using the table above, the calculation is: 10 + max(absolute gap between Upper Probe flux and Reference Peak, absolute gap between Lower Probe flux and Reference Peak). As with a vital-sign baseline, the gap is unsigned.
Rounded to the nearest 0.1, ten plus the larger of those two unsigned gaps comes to 11.8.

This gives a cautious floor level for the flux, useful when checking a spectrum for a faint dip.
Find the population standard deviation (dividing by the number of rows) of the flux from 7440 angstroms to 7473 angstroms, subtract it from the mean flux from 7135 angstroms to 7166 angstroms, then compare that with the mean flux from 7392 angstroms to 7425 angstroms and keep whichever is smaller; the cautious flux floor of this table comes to 33.9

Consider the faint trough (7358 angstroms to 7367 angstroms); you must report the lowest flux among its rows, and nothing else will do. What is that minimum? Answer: 34.6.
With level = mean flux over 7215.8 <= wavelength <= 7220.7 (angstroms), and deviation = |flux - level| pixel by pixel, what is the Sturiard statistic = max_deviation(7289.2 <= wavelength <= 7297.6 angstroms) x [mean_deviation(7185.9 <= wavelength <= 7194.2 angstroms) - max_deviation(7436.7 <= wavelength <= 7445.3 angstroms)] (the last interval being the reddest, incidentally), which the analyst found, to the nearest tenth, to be -10.1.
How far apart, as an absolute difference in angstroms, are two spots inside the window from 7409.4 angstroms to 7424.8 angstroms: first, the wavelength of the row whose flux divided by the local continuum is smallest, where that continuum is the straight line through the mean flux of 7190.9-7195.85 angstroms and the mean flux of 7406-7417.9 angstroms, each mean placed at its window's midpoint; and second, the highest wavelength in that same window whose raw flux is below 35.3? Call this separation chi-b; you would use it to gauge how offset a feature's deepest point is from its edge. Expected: 12.0 angstroms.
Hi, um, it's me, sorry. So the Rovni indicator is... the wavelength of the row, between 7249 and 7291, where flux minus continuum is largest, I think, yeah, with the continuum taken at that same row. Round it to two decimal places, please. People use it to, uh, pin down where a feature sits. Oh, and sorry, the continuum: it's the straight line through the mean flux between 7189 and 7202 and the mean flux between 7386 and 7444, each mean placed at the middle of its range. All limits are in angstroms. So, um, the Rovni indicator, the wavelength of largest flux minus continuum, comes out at 7251.57 angstroms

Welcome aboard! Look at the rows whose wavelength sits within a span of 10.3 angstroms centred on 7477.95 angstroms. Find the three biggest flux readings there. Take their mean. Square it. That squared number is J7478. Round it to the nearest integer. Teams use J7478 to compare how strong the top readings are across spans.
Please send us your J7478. 1219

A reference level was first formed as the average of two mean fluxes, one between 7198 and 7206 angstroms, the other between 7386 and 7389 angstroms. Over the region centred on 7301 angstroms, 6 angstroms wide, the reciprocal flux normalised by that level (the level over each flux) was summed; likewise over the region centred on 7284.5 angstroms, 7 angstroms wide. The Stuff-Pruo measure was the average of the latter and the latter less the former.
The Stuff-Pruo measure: 2.00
